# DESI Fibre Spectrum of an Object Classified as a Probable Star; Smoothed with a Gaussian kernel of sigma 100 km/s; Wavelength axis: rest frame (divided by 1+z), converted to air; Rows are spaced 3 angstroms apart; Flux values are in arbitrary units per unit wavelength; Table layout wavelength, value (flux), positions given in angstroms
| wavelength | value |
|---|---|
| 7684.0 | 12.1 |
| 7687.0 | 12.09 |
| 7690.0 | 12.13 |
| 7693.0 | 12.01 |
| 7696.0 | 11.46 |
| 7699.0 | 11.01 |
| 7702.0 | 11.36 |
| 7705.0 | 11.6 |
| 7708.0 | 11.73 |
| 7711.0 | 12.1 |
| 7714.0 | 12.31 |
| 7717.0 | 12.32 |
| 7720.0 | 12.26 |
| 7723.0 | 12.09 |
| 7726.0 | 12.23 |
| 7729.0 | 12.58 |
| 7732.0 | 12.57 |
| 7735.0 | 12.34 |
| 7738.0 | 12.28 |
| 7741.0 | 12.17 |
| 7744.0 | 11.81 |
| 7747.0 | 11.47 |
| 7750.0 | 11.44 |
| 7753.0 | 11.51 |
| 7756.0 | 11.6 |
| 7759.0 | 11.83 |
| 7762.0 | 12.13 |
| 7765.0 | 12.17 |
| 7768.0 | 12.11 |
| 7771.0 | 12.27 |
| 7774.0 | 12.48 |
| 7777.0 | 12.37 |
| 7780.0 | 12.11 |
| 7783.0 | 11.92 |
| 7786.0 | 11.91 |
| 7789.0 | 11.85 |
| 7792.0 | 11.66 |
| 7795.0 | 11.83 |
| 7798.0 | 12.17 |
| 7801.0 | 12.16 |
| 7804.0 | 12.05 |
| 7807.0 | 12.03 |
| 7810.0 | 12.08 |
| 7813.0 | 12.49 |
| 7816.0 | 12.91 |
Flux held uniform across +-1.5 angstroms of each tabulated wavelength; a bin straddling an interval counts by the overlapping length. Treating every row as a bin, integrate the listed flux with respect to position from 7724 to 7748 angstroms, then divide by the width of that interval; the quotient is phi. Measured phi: 12.2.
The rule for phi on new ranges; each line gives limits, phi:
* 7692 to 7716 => 11.7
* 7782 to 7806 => 11.9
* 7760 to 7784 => 12.2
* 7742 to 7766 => 11.7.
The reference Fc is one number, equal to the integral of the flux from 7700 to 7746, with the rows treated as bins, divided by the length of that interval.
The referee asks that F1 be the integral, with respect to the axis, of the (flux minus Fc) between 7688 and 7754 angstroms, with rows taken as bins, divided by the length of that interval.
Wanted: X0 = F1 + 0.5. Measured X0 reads 0.35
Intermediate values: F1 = -0.15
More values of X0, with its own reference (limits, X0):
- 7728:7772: 0.41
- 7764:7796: 0.47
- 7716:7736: 0.74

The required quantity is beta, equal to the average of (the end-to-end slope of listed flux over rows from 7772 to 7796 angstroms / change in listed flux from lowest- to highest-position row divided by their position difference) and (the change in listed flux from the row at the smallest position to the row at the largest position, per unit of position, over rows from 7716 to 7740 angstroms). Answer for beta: -0.016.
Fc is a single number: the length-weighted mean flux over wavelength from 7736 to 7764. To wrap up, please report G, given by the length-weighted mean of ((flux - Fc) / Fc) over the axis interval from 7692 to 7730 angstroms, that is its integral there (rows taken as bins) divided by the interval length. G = 0.008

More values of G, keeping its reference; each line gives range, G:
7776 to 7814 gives 0.018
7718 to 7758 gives 0.018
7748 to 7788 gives 0.014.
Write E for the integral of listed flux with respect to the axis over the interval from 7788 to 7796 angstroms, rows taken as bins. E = 94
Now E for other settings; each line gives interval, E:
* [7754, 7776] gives 266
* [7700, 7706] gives 69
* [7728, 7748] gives 244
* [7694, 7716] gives 257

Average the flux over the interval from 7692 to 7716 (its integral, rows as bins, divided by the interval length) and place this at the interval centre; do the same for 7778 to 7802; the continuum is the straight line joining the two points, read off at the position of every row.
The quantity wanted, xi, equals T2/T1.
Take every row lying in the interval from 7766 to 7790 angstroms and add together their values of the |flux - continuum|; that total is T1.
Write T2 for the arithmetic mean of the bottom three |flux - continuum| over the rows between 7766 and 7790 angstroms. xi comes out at 0.026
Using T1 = 1.9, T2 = 0.05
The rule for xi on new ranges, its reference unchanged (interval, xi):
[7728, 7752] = 0.065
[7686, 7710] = 0.044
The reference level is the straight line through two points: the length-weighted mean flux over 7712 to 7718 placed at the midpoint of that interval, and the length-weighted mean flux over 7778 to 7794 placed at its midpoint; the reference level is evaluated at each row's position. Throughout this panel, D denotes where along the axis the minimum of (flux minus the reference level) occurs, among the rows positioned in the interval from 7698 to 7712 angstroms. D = 7699.0 angstroms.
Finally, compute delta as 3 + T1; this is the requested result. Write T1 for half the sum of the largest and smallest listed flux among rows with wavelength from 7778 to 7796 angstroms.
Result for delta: 14.9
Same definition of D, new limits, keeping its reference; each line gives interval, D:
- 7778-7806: 7792.0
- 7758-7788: 7759.0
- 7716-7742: 7723.0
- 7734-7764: 7750.0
